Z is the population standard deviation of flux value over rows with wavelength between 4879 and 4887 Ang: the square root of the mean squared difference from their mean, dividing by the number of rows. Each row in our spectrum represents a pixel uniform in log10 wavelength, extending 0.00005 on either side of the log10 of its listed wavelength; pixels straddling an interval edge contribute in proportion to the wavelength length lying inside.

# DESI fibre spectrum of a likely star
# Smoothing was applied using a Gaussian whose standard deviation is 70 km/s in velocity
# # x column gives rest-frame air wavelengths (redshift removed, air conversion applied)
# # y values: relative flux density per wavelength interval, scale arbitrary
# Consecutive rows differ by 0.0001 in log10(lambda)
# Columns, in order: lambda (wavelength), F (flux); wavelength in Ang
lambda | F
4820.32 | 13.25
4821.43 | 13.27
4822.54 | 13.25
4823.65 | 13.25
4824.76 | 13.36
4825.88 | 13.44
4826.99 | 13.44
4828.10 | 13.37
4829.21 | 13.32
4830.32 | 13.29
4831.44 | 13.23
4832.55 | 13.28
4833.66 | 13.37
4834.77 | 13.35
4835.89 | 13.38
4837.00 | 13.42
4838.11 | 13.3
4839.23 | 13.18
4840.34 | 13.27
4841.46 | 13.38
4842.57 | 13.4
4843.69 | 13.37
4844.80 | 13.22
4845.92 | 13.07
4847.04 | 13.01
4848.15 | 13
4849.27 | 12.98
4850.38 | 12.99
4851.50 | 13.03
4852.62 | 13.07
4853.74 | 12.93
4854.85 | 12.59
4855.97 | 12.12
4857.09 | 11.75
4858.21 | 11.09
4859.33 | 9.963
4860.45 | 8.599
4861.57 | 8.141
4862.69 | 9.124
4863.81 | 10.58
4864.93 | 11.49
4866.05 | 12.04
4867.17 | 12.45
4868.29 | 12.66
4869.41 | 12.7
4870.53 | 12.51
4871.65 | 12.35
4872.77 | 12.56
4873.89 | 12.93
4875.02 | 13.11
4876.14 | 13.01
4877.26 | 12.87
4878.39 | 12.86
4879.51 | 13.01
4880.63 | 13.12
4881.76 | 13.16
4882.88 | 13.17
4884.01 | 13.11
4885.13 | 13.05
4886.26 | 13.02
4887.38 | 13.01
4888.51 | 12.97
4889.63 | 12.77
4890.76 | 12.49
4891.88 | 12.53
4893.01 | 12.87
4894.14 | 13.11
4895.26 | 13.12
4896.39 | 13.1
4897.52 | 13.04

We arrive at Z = 0.06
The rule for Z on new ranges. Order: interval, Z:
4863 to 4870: 0.75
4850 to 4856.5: 0.34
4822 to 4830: 0.07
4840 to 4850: 0.17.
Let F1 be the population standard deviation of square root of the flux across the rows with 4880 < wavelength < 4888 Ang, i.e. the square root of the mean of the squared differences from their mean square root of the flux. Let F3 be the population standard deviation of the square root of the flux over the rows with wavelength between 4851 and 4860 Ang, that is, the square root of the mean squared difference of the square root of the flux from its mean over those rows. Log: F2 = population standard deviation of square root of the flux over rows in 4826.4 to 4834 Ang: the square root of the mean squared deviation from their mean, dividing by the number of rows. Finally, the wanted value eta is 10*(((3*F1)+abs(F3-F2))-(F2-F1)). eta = 1.7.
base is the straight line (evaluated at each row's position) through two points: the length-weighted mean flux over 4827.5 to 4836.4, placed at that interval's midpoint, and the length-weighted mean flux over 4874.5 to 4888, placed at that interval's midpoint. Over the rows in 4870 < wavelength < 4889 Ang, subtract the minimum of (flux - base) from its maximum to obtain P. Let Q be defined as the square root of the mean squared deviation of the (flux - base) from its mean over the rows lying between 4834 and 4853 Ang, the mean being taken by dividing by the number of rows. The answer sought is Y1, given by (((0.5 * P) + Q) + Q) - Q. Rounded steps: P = 0.9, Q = 0.14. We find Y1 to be 0.6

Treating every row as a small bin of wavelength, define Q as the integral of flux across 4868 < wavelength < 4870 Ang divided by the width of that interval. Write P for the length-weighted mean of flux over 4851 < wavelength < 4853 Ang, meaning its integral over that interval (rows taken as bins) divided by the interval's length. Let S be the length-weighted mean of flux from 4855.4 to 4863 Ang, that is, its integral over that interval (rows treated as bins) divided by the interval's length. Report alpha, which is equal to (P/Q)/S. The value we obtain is 0.101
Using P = 13.0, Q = 12.70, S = 10.1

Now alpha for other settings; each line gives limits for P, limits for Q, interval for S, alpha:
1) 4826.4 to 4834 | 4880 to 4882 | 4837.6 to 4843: 0.076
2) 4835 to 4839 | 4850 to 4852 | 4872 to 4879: 0.080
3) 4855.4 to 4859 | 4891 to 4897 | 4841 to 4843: 0.066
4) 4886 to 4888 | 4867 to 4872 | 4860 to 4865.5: 0.108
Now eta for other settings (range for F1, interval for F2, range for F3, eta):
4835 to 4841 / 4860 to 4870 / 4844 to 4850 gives 0.3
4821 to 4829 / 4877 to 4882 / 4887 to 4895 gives 0.4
